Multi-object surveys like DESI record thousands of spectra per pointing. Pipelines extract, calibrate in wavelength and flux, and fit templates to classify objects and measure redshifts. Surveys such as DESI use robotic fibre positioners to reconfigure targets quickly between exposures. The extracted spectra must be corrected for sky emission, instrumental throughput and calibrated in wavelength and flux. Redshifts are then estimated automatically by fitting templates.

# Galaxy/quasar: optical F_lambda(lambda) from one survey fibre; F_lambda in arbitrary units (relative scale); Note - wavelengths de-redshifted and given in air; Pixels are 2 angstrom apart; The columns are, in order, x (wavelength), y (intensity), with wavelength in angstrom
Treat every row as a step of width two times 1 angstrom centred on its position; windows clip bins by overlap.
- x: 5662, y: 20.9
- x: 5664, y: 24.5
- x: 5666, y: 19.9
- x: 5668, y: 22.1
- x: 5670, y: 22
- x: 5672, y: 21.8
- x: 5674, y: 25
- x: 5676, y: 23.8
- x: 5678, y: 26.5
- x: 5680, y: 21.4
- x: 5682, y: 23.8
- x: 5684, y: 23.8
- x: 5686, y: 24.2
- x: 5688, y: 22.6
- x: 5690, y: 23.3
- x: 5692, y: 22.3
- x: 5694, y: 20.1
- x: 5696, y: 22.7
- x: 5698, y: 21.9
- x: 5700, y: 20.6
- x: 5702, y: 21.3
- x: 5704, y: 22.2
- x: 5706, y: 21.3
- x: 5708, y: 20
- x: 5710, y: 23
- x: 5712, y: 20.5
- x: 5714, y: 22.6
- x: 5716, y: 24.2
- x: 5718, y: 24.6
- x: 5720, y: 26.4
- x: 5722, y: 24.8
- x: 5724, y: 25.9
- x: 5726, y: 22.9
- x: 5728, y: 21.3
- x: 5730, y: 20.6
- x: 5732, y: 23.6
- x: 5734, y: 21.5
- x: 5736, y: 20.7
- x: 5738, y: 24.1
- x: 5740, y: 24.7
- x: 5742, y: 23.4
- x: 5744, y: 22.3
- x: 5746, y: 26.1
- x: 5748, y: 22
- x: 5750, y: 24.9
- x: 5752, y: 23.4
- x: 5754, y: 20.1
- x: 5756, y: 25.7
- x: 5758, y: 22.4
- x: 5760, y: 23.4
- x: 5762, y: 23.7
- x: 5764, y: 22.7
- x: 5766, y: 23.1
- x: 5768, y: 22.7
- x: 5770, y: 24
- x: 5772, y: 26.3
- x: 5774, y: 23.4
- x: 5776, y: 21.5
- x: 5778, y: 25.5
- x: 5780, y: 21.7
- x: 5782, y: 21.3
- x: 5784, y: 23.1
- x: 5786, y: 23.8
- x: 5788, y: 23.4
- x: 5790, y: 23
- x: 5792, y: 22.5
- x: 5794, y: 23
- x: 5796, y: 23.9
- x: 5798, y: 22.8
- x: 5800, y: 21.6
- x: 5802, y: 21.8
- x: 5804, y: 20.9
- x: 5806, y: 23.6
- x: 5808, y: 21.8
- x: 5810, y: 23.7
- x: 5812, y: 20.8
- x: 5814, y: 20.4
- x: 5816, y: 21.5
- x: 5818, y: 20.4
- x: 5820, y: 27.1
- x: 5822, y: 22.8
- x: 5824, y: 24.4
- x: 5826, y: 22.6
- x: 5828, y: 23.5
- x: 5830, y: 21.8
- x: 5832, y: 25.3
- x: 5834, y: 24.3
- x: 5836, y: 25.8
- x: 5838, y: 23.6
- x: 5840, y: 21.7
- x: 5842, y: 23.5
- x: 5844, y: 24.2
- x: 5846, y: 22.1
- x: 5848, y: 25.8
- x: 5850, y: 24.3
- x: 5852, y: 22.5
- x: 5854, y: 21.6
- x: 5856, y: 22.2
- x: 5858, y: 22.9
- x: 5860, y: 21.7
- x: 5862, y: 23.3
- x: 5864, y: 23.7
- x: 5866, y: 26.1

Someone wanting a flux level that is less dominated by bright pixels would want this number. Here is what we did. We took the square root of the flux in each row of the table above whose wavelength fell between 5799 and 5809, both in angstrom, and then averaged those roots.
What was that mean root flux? 4.68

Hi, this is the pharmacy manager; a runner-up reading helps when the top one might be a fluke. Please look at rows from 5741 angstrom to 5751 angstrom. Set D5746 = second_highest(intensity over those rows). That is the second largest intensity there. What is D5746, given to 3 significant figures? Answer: 24.9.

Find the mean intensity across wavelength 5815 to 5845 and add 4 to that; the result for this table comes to 27.5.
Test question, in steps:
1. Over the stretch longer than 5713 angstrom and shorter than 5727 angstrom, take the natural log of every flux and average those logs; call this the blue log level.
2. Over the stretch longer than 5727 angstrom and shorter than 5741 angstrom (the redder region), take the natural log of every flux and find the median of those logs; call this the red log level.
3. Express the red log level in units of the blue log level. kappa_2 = 0.96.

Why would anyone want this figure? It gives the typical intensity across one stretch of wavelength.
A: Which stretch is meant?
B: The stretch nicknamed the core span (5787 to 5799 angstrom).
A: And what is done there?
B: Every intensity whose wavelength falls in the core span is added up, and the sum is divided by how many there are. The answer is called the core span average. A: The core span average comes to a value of 23.1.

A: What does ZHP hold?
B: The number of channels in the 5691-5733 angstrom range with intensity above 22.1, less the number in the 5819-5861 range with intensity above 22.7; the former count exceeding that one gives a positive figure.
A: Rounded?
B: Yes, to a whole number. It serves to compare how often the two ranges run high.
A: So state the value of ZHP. -1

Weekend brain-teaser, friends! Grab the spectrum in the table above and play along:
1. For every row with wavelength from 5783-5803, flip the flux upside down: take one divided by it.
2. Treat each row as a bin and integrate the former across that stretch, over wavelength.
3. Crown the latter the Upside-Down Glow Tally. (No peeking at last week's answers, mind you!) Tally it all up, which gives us 0.875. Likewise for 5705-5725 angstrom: 0.864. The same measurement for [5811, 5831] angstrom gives 0.894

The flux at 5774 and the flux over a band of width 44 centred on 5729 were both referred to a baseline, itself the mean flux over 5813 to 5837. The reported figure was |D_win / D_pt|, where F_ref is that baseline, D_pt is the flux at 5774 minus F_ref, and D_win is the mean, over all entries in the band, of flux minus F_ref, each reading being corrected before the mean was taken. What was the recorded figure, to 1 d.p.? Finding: 1.8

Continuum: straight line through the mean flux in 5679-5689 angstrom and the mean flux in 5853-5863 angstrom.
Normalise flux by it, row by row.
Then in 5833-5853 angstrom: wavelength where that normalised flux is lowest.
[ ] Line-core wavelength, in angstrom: 5840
